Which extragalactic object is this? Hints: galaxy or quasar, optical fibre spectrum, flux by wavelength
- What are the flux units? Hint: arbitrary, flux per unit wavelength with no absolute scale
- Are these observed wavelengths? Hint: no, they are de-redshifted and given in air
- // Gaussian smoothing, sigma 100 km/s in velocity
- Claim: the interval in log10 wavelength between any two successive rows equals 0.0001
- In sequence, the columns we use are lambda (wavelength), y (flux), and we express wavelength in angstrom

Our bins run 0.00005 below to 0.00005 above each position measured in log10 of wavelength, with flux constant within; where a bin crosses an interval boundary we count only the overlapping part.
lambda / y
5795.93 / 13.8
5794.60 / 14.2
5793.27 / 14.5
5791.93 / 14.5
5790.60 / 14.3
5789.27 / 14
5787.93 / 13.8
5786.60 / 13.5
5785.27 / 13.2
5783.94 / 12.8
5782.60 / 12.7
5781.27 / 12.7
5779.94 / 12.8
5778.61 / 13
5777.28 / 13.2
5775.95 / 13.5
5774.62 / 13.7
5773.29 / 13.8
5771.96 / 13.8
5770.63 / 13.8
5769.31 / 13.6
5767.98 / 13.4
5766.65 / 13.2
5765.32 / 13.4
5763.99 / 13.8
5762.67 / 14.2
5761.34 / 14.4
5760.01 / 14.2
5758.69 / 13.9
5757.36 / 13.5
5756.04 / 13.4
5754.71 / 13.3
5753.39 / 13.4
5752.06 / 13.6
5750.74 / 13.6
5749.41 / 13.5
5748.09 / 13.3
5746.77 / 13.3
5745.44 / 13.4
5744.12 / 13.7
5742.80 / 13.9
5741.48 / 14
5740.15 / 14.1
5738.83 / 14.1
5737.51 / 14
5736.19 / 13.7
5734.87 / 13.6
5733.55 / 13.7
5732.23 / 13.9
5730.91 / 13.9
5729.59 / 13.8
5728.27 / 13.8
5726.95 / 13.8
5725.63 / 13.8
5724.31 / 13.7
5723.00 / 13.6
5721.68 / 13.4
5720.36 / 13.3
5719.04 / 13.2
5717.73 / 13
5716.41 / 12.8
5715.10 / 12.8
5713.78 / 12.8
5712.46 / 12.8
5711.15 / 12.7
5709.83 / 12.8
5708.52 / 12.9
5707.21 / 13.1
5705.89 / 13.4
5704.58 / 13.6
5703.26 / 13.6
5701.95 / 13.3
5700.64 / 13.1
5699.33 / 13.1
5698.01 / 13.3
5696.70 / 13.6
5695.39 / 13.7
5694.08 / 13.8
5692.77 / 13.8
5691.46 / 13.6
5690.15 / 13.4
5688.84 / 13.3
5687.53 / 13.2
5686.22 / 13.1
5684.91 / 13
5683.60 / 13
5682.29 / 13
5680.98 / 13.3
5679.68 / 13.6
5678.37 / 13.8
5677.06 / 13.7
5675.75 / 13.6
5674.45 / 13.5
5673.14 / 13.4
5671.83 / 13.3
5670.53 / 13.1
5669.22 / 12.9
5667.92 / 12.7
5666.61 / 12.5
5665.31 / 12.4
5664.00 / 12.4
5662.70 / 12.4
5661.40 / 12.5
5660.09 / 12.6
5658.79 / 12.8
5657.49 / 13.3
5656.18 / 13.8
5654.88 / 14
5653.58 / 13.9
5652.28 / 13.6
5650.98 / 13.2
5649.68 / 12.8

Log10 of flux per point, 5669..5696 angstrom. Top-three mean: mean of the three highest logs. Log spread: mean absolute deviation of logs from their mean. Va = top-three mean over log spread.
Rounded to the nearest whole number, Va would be 139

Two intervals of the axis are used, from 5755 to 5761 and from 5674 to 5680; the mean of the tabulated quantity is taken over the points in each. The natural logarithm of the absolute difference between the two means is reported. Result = -2.2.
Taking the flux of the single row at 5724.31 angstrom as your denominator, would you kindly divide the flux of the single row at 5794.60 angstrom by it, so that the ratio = 1.04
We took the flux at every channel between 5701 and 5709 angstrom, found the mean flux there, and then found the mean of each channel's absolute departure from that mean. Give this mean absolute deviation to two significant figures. 0.22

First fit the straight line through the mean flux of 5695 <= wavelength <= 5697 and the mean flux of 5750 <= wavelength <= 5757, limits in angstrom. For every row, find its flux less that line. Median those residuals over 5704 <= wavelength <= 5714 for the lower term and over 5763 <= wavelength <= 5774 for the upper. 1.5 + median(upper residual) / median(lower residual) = 1.1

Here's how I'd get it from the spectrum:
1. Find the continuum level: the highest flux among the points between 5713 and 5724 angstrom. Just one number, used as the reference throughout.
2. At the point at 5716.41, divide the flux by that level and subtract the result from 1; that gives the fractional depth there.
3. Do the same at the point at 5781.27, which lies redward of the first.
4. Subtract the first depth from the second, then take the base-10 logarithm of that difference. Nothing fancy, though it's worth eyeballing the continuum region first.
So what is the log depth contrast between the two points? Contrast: -2.13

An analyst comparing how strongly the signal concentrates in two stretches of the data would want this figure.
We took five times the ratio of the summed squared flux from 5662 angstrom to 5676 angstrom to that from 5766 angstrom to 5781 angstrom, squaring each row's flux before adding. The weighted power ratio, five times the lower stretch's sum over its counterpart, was 4.6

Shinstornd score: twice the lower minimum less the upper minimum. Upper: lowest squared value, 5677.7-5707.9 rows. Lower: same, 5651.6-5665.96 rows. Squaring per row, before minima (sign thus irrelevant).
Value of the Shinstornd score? 139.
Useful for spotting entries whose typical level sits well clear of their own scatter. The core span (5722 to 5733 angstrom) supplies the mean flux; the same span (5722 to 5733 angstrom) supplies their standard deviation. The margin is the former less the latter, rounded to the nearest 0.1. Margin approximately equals 13.7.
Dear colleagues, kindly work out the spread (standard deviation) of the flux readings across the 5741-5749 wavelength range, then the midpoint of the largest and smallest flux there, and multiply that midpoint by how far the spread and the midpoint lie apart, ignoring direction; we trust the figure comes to 182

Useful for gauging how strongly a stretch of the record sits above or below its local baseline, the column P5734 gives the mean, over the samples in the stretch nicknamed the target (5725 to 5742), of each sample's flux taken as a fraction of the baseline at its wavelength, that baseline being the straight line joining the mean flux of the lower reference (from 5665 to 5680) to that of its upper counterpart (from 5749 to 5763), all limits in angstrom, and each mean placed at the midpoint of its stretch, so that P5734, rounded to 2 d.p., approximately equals 1.02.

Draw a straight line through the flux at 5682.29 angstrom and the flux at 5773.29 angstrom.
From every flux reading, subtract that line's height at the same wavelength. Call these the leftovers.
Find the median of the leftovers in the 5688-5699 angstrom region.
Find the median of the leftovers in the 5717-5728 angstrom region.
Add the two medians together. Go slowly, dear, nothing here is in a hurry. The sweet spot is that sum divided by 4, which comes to 0.16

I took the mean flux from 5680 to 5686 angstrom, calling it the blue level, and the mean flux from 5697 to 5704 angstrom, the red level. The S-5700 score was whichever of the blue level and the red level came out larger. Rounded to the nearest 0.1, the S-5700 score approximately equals 13.3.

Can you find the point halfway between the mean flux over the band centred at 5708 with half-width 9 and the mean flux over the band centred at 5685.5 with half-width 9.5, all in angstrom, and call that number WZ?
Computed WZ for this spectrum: 13.2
